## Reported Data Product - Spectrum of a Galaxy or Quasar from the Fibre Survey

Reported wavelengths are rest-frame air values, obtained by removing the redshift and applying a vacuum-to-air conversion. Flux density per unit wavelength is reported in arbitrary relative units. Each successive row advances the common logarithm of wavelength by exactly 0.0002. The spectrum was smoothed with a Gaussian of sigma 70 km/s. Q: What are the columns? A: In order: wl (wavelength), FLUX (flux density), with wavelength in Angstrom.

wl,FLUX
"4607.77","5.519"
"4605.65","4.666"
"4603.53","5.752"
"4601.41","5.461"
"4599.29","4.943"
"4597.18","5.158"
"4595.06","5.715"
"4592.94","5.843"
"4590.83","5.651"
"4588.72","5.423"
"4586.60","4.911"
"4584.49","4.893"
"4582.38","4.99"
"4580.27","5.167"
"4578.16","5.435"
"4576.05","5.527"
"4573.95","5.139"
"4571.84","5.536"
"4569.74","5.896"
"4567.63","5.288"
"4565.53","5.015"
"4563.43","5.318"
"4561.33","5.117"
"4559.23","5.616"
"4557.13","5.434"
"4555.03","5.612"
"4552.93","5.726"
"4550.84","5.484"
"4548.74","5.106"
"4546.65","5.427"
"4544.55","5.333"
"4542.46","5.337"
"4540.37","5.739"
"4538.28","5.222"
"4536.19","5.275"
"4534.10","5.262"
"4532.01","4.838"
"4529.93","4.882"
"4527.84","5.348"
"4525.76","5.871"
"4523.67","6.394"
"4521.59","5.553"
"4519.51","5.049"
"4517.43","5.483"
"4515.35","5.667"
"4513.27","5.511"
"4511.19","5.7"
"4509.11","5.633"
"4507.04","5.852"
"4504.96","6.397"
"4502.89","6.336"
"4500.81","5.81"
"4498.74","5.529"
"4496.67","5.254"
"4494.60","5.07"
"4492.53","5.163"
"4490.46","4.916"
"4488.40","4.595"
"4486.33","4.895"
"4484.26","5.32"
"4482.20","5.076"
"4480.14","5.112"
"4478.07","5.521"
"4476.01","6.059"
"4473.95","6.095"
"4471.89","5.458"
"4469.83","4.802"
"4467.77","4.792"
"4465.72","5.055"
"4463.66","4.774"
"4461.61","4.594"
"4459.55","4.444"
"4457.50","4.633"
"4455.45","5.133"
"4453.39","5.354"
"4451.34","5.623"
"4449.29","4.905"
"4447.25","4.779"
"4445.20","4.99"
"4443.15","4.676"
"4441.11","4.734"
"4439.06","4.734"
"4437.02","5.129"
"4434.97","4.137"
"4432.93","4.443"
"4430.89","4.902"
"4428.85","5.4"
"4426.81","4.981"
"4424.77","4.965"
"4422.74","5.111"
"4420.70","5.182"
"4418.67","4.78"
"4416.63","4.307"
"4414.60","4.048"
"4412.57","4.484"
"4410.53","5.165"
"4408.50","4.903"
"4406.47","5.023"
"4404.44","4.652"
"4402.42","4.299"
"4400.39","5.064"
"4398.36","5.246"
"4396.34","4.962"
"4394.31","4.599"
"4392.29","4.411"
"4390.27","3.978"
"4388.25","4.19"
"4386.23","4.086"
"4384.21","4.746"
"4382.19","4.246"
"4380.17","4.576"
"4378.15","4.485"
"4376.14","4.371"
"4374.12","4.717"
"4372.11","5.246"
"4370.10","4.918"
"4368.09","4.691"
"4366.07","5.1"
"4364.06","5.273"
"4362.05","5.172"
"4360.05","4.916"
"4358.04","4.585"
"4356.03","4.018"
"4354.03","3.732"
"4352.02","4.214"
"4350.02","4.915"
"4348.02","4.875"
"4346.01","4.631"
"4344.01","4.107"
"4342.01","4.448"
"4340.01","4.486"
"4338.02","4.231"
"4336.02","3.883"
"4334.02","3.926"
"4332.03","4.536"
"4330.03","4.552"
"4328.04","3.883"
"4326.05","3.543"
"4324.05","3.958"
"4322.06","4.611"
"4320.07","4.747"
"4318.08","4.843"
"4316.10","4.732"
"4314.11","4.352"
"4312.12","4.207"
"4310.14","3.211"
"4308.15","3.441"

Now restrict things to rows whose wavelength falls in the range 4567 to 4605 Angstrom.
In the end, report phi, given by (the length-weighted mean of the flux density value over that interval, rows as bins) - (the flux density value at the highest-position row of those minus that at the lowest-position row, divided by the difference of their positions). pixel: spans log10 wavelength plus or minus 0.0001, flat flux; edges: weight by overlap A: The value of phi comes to 5.4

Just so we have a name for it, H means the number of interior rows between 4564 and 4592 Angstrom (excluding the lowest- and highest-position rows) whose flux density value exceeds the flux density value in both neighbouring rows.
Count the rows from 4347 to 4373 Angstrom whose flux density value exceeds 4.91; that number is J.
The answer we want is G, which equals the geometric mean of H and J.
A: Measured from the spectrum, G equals 3.7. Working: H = 2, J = 7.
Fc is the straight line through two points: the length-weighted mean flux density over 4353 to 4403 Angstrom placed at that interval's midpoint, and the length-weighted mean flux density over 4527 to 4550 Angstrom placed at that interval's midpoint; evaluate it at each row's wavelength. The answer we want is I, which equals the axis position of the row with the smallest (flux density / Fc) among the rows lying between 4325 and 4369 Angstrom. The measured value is 4326.05 Angstrom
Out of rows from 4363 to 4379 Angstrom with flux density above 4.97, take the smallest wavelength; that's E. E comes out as 4364.06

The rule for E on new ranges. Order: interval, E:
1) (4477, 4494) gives 4478.07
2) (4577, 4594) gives 4578.16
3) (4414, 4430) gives 4420.70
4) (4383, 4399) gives 4398.36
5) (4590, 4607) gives 4590.83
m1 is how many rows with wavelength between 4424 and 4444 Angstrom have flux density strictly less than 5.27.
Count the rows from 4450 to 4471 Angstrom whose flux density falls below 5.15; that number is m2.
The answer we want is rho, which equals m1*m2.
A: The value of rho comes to 72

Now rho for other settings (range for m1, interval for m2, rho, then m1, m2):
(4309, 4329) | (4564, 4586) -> 40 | 10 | 4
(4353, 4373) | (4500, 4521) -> 9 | 9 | 1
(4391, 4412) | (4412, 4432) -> 80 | 10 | 8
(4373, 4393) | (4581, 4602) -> 40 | 10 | 4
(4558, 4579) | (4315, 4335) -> 30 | 3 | 10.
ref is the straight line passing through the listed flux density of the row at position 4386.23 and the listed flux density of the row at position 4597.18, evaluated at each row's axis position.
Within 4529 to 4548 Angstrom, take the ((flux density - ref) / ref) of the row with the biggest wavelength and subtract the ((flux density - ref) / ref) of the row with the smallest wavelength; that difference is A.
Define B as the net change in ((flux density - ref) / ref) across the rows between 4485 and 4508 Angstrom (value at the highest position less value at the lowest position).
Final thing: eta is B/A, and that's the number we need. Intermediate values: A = 0.09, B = 0.18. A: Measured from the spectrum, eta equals 1.9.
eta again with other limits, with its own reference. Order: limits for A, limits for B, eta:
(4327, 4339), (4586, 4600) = -0.1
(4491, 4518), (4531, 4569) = 1.4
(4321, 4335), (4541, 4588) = 0.7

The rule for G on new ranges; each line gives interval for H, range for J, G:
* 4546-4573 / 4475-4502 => 6.6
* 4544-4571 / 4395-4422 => 4.9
